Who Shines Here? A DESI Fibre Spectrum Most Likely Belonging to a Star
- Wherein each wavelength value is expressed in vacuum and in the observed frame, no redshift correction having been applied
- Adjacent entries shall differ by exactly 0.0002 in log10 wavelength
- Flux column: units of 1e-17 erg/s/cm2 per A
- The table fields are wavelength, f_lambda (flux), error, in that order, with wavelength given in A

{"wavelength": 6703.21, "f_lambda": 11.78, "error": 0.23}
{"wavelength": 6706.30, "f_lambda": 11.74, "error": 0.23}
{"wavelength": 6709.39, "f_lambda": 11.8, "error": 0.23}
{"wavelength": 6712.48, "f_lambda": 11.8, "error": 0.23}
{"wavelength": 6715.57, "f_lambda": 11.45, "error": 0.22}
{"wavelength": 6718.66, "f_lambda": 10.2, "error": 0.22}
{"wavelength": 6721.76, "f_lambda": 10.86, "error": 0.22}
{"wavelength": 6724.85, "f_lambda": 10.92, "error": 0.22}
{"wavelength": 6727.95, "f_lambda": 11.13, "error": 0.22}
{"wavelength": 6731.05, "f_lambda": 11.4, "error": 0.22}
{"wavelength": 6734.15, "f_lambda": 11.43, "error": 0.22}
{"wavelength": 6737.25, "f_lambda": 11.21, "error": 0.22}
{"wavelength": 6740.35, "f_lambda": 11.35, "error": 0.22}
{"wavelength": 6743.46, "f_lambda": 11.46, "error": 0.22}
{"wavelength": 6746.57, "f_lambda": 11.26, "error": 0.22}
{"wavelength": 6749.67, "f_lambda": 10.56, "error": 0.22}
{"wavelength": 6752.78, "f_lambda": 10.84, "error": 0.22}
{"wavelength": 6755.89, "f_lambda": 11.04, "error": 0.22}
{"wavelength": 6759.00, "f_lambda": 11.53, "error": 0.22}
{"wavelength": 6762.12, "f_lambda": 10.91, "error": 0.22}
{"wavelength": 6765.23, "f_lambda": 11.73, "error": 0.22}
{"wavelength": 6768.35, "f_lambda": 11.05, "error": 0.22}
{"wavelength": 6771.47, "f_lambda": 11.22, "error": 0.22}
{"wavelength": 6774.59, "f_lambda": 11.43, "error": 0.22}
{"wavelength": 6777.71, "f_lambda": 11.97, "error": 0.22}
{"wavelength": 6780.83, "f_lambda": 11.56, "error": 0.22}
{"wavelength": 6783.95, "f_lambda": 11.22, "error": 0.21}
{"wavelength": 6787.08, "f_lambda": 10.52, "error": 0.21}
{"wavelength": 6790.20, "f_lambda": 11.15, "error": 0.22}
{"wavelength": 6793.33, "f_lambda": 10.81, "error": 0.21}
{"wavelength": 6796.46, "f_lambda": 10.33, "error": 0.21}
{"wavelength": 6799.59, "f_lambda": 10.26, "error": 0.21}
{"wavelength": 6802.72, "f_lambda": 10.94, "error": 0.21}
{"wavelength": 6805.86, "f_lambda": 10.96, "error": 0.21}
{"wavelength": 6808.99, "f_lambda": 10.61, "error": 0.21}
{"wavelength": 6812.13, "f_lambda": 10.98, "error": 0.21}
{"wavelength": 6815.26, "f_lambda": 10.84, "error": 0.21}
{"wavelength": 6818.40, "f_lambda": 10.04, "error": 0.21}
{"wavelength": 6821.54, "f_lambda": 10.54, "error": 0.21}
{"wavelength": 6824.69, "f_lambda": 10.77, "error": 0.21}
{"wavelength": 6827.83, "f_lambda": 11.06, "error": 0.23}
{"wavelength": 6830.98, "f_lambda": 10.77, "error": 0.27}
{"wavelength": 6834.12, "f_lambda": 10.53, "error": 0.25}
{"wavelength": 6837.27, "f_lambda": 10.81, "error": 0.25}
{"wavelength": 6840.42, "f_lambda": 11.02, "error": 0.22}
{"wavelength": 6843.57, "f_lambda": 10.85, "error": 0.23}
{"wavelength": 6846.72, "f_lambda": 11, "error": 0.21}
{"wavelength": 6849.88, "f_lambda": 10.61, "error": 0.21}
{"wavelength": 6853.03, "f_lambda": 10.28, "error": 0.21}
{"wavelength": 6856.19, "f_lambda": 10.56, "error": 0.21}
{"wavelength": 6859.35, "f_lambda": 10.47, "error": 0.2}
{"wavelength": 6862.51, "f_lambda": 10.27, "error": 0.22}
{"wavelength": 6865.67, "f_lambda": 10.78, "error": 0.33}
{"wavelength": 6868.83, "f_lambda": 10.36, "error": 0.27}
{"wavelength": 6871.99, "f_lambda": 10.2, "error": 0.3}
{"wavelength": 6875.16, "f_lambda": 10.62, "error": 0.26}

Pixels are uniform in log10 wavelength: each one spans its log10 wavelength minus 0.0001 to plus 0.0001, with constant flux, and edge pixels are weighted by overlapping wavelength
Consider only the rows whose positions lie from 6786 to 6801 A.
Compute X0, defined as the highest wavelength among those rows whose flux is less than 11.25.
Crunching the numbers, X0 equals 6799.59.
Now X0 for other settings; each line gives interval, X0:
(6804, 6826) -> 6824.69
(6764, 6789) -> 6787.08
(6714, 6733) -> 6727.95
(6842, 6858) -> 6856.19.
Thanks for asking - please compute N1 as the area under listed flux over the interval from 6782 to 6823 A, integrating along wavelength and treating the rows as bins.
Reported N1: 439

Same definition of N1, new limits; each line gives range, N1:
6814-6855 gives 439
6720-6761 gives 457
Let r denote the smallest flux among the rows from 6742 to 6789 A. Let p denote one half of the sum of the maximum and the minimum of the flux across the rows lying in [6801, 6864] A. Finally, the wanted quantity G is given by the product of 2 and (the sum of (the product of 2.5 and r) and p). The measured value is 74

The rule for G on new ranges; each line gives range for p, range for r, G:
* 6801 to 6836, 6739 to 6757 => 74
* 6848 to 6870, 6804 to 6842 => 71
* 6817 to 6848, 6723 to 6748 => 76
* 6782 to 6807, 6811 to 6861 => 72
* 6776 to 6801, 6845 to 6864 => 74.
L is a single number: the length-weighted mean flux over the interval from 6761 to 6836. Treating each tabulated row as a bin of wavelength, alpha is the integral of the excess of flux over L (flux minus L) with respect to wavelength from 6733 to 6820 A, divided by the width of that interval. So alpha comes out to 0.12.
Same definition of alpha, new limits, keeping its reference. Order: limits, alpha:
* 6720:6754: 0.20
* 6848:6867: -0.42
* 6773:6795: 0.31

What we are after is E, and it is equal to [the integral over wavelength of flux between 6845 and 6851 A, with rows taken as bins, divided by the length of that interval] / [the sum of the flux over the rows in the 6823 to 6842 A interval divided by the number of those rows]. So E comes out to 1.00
